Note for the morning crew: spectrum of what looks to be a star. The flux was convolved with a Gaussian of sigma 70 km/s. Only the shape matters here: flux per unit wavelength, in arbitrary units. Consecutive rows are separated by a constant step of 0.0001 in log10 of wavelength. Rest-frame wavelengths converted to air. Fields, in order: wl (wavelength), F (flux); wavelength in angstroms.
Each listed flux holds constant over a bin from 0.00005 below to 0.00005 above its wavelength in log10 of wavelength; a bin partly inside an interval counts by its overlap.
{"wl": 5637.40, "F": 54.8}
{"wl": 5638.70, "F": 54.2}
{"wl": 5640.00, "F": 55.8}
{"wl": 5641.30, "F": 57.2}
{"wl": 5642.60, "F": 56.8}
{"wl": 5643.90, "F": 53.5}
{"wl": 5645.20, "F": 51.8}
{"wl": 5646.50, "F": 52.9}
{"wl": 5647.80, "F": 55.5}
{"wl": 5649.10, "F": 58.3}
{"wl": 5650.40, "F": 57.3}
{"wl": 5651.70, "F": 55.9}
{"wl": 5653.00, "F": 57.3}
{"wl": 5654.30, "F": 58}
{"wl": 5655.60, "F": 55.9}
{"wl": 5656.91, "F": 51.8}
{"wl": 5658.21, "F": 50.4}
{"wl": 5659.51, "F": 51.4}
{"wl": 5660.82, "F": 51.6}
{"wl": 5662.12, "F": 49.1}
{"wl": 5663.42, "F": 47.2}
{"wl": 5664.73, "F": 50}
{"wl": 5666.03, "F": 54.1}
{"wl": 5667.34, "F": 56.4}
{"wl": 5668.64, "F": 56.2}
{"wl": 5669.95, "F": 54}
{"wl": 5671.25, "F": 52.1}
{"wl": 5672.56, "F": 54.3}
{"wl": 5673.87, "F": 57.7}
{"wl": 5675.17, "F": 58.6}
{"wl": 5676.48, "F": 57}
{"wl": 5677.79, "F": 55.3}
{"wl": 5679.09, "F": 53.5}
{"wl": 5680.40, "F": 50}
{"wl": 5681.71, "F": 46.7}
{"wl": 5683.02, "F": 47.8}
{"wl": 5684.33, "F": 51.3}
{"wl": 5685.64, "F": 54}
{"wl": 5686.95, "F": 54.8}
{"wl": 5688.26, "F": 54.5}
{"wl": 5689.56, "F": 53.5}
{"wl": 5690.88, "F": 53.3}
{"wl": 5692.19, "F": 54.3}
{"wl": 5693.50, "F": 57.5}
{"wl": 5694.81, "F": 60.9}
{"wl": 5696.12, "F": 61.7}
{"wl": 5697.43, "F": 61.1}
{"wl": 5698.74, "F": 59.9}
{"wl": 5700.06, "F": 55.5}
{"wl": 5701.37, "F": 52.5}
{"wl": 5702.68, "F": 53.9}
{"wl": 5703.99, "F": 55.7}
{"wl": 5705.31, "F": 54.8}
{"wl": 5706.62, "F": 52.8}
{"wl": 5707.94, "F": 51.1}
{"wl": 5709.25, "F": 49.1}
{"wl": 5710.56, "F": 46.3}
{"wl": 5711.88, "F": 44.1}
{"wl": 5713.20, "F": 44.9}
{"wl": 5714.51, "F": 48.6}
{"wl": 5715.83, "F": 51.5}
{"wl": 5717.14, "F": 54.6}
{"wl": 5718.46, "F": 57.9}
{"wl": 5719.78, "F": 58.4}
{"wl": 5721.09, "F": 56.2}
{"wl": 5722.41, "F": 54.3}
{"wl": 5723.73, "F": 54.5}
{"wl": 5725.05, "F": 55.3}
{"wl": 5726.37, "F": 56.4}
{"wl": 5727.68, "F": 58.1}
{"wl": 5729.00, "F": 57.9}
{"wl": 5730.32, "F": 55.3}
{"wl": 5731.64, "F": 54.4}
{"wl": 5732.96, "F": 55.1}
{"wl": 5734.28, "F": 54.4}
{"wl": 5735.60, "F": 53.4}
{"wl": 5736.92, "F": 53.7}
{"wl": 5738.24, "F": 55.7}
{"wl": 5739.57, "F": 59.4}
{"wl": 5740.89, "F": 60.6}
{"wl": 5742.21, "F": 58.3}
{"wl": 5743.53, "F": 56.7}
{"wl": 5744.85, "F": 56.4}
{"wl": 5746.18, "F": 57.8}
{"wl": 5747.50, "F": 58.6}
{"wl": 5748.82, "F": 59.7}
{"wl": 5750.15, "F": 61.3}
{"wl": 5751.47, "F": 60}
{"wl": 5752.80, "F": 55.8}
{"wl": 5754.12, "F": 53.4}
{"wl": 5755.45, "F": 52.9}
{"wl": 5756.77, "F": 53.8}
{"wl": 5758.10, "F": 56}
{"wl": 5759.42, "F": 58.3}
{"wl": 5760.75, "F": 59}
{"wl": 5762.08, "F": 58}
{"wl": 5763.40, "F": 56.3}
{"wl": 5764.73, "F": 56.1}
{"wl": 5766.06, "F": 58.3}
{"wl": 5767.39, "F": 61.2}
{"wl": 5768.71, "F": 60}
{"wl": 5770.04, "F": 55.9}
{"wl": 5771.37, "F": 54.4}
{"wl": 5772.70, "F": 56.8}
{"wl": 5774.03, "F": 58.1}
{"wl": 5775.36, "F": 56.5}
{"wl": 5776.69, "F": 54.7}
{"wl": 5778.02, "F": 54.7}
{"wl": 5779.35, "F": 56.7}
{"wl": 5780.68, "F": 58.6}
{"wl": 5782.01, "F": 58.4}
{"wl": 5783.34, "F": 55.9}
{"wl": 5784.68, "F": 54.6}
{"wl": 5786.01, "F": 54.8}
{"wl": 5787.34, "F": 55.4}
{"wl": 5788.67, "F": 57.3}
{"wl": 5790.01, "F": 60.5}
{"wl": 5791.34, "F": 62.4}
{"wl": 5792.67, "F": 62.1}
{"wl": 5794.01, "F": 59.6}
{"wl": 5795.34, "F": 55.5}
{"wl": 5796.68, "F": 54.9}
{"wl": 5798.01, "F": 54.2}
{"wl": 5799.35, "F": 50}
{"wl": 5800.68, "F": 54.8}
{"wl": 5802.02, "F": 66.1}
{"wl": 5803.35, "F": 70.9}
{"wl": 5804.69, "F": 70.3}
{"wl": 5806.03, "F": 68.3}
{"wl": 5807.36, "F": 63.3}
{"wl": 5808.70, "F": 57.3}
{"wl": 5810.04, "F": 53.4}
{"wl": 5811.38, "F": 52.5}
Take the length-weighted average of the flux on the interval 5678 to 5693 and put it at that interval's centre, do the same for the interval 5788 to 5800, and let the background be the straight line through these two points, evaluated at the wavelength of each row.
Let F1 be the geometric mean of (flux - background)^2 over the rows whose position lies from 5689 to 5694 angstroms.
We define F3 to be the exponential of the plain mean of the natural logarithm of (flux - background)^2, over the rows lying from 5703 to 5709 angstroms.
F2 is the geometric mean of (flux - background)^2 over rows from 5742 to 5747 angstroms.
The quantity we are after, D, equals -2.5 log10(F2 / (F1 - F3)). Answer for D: -2.7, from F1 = 2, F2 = 4.4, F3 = 2.1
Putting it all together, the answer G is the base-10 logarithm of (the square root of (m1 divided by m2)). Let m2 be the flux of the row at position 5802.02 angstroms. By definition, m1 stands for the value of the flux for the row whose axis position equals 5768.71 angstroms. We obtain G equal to -0.021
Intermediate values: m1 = 60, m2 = 66.1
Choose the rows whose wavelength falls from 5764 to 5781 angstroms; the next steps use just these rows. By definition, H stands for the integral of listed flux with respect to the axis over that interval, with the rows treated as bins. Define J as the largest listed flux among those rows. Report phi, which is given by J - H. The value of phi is -908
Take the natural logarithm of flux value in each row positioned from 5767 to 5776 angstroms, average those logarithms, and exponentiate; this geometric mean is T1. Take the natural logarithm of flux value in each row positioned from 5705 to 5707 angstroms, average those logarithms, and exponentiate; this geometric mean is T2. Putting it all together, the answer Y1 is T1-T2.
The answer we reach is 4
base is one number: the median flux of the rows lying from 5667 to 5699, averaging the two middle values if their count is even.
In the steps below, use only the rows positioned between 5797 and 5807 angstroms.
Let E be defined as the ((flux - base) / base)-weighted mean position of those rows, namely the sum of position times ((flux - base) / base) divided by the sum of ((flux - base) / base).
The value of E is 5804.5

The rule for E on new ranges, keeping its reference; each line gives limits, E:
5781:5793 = 5789.4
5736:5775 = 5755.3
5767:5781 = 5772.6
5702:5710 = 5708.7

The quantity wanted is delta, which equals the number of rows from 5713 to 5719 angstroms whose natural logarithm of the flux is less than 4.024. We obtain 4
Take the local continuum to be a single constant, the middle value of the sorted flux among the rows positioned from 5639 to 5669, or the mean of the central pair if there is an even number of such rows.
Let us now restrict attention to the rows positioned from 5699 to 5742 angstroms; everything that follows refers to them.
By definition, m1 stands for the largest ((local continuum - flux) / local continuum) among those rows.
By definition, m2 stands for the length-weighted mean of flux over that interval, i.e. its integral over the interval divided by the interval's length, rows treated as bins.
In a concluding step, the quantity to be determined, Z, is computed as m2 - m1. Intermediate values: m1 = 0.21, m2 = 54.1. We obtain 53.8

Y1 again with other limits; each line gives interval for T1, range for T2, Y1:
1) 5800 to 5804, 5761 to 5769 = 5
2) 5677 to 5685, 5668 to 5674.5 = -4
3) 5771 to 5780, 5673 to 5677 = -2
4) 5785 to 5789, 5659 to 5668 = 5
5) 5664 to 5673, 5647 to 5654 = -3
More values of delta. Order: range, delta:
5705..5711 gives 5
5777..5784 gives 2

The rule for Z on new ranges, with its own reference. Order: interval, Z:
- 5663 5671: 53.0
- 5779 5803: 57.4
